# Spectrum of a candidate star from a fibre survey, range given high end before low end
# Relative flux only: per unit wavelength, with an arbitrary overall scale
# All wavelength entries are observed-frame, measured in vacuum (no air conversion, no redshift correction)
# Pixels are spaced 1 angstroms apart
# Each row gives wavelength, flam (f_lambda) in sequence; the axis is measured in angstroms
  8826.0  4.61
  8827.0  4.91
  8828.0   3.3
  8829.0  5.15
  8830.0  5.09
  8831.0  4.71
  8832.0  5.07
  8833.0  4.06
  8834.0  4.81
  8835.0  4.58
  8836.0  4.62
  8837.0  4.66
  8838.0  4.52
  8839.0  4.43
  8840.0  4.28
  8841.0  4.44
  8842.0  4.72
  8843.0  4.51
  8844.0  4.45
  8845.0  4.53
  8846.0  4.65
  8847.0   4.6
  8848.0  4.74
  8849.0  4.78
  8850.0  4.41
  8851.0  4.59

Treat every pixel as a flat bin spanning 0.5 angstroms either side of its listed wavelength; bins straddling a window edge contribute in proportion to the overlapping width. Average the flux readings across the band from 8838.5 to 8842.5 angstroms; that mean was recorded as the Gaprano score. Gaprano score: 4.47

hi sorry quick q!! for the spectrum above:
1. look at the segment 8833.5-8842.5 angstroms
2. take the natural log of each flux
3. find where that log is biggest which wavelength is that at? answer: 8834.0 angstroms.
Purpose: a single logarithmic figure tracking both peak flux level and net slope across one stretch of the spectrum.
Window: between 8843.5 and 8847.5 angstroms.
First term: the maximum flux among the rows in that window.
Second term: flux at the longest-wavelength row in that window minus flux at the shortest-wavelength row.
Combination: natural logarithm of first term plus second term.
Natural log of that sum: 1.57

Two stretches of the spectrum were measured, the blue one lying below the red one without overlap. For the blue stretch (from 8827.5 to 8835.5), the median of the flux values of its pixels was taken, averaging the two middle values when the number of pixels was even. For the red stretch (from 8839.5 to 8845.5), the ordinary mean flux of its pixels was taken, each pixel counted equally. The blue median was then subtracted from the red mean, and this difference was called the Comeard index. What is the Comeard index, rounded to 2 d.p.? -0.27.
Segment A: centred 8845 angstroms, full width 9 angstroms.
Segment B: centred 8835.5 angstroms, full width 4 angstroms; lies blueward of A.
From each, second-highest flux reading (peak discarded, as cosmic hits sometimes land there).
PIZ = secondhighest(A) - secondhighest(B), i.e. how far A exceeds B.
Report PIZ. 0.1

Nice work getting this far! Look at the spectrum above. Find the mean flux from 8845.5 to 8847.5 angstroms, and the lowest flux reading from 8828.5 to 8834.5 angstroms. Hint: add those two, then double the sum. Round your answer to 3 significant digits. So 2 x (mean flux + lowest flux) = 17.4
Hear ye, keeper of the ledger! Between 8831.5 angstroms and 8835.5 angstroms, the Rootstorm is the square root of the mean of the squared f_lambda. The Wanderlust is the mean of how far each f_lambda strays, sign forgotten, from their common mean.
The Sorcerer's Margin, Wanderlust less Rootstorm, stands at -4.33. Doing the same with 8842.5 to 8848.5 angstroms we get -4.50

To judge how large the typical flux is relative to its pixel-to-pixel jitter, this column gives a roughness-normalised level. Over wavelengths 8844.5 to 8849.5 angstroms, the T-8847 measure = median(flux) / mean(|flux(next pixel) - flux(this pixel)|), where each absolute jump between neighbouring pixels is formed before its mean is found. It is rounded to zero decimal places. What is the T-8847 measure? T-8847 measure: 53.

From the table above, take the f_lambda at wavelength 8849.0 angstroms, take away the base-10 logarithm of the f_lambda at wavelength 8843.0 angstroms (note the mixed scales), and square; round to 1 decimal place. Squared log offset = 17.0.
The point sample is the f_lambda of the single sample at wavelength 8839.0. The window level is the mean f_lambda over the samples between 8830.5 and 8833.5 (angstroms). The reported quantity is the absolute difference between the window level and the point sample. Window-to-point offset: 0.18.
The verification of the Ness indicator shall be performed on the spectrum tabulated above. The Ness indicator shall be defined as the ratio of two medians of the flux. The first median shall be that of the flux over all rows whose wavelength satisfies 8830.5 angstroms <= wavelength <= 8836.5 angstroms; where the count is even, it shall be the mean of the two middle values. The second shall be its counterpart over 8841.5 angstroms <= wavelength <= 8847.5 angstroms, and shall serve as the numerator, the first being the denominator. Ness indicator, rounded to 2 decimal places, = 0.98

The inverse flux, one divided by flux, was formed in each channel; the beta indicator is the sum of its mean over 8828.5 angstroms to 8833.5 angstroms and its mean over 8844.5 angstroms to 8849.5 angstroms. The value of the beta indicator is 0.424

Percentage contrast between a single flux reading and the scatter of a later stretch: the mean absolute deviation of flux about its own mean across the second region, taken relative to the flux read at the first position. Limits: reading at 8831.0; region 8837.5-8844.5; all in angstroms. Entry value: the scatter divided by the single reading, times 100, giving 1.9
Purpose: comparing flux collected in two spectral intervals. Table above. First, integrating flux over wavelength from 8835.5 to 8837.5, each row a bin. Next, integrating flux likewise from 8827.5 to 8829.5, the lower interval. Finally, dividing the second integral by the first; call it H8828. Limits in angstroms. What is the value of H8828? 0.91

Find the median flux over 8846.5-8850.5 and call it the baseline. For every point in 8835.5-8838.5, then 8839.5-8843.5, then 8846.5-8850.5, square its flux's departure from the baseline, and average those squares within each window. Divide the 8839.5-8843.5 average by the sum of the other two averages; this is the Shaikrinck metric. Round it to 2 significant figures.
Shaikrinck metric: 1.9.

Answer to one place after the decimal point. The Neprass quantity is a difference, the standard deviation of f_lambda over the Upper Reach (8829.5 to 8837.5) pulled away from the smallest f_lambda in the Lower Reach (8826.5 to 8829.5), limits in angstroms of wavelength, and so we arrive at 3.0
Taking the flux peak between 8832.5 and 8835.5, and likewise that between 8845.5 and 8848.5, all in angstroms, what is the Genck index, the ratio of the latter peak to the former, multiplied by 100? 99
